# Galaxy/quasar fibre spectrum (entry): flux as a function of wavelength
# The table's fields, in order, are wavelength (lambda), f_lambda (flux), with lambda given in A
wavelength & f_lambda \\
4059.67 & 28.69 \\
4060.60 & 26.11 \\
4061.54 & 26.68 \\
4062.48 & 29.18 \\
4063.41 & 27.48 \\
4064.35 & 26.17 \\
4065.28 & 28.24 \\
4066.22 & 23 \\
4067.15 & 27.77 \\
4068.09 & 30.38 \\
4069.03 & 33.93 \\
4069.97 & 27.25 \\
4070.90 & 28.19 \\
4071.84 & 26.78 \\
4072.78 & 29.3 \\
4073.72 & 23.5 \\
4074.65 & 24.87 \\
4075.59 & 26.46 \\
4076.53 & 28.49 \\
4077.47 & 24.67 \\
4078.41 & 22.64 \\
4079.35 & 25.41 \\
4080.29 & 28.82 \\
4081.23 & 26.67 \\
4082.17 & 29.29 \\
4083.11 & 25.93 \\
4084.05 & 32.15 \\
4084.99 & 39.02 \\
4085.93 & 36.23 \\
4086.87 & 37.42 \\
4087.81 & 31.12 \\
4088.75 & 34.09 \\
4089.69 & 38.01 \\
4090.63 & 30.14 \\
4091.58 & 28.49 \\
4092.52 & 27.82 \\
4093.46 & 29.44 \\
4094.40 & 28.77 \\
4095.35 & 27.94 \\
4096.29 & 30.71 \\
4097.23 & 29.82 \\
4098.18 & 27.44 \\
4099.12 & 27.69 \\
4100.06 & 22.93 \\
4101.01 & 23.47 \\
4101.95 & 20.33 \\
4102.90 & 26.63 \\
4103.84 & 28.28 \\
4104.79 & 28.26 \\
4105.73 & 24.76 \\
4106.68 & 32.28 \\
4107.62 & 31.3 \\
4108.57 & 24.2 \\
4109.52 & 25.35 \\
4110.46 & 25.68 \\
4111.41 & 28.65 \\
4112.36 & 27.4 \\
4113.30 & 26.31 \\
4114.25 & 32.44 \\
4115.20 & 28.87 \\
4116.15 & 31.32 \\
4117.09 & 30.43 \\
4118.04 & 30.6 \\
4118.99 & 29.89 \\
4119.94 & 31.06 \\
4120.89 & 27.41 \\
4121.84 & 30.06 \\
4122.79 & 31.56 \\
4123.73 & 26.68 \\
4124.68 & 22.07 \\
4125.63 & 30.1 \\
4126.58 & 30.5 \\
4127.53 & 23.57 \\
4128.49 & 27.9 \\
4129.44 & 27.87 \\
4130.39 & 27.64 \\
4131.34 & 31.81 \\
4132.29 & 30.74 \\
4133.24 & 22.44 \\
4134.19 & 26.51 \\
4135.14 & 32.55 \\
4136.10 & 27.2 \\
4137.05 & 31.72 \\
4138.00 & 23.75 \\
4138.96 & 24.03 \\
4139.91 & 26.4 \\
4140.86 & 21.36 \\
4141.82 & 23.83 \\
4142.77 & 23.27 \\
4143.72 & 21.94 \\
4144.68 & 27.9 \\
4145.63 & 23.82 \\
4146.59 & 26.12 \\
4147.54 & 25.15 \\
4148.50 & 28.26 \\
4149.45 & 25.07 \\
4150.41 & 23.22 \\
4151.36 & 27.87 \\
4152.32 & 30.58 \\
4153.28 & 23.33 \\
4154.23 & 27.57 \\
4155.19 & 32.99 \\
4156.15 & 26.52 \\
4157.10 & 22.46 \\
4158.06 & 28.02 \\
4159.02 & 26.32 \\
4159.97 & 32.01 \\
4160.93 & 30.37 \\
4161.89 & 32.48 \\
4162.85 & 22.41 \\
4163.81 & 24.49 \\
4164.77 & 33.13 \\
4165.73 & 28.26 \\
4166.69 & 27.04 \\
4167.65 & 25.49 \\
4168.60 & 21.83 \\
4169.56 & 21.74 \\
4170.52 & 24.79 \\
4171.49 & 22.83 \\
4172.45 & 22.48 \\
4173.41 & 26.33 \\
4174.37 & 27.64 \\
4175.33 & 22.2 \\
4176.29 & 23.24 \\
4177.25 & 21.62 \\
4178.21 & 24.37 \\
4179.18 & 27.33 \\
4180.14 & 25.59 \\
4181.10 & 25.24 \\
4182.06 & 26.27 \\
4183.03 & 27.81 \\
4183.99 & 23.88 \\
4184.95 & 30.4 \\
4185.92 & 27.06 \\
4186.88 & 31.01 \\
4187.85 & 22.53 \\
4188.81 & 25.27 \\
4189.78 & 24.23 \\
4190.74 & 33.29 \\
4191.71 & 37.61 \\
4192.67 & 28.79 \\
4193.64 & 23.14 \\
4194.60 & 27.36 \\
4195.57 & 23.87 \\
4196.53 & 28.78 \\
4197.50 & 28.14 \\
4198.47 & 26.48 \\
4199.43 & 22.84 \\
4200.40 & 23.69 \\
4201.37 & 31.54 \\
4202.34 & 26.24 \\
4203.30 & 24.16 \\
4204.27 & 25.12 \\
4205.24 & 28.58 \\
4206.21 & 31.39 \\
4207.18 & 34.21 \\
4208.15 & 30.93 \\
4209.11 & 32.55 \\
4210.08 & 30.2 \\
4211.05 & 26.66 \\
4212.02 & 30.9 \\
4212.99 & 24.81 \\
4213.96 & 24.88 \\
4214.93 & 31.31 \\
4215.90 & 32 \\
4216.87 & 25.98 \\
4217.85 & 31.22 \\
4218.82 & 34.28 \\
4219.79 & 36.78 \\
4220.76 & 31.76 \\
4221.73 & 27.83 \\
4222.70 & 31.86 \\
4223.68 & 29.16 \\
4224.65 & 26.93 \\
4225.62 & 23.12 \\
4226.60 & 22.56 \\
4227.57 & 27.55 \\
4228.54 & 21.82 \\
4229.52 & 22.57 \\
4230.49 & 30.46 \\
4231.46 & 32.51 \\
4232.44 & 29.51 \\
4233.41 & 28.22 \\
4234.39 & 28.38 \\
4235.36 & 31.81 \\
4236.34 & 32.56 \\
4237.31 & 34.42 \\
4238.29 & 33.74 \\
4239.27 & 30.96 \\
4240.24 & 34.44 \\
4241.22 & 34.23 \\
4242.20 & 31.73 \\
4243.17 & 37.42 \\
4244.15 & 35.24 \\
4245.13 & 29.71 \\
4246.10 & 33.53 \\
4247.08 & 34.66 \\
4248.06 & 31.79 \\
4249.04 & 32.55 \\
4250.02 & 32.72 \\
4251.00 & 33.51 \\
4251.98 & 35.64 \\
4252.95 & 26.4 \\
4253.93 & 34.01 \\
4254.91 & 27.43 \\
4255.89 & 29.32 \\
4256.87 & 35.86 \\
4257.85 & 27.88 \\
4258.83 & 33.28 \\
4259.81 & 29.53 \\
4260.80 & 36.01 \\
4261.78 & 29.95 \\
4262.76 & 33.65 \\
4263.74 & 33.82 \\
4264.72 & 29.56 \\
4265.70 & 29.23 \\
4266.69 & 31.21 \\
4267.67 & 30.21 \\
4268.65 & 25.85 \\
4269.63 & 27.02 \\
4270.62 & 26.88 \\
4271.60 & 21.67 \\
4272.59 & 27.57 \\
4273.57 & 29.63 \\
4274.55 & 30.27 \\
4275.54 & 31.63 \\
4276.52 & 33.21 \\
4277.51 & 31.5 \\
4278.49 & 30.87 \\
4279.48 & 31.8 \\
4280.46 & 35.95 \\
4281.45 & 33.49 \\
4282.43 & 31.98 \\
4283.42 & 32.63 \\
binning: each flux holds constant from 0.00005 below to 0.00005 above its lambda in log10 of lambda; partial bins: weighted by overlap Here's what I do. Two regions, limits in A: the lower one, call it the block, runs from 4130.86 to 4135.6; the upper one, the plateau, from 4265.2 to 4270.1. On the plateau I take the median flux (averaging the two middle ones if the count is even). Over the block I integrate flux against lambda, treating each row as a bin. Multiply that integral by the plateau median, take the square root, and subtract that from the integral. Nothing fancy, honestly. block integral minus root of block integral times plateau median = 74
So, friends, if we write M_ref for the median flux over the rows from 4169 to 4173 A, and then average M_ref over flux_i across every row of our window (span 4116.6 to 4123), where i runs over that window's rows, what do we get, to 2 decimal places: 0.75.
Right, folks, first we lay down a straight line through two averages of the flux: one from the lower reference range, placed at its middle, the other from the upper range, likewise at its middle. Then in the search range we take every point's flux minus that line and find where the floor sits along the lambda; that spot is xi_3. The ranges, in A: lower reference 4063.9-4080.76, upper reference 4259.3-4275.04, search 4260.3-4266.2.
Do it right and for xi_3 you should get 4265.70 A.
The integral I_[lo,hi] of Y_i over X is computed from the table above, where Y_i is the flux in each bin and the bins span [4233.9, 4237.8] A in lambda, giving 124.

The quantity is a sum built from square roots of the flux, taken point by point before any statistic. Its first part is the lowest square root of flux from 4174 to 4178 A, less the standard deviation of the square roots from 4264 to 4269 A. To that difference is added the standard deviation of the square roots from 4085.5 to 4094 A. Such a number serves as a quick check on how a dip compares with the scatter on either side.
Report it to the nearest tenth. 4.8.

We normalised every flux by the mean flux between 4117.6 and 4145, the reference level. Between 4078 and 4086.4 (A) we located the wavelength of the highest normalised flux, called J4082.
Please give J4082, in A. 4084.99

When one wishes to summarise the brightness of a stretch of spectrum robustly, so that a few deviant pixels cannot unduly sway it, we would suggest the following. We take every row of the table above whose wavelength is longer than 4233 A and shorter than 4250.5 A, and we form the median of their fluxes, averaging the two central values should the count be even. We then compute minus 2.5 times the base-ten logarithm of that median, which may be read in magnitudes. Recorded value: -3.78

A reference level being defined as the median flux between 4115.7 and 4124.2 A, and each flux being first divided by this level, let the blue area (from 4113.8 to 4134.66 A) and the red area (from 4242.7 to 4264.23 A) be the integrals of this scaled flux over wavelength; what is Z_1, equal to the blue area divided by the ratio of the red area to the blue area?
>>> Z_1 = 16.9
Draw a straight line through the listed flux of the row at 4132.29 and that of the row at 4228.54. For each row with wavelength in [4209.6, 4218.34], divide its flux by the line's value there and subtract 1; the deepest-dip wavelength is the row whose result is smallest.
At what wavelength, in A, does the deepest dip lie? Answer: 4212.99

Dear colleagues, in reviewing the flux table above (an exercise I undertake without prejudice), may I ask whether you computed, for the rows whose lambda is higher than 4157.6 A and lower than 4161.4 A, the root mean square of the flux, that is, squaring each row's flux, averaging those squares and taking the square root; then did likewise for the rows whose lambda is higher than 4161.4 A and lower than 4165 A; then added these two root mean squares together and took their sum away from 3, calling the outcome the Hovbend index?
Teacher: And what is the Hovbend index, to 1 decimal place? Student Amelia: -54.8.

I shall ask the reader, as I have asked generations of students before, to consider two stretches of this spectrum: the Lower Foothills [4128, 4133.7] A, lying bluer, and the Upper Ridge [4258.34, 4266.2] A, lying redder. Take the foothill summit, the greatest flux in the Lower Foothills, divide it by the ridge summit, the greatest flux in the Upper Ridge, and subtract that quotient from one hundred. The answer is 99.1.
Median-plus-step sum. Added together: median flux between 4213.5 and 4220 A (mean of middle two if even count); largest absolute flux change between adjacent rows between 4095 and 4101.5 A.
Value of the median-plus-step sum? 36.1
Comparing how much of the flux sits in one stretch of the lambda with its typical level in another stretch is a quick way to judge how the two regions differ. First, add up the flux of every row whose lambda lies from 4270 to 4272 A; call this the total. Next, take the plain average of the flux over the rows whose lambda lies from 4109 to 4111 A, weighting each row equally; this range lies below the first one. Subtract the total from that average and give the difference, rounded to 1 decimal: -23.0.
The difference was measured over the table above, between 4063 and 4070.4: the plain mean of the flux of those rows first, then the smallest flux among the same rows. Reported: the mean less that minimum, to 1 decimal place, 5.0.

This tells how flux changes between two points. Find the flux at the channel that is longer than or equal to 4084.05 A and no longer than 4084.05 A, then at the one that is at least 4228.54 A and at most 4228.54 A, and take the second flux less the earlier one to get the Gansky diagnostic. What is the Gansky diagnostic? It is -10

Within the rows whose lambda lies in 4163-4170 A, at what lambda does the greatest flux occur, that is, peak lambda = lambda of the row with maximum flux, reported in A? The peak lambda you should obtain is 4164.77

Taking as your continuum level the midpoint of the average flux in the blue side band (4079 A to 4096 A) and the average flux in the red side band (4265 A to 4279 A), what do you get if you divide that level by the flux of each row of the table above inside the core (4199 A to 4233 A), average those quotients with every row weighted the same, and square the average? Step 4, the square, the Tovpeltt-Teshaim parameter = 1.15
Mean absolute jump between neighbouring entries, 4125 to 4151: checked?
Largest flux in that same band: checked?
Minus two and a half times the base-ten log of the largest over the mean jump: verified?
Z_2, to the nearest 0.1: -2.5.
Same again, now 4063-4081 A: -2.6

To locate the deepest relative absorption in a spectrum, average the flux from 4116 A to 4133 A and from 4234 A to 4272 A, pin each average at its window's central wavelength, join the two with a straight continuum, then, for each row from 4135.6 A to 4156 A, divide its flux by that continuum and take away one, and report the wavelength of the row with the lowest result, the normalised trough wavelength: 4140.86 A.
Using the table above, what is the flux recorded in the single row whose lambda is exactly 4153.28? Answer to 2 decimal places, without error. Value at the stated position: 23.33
